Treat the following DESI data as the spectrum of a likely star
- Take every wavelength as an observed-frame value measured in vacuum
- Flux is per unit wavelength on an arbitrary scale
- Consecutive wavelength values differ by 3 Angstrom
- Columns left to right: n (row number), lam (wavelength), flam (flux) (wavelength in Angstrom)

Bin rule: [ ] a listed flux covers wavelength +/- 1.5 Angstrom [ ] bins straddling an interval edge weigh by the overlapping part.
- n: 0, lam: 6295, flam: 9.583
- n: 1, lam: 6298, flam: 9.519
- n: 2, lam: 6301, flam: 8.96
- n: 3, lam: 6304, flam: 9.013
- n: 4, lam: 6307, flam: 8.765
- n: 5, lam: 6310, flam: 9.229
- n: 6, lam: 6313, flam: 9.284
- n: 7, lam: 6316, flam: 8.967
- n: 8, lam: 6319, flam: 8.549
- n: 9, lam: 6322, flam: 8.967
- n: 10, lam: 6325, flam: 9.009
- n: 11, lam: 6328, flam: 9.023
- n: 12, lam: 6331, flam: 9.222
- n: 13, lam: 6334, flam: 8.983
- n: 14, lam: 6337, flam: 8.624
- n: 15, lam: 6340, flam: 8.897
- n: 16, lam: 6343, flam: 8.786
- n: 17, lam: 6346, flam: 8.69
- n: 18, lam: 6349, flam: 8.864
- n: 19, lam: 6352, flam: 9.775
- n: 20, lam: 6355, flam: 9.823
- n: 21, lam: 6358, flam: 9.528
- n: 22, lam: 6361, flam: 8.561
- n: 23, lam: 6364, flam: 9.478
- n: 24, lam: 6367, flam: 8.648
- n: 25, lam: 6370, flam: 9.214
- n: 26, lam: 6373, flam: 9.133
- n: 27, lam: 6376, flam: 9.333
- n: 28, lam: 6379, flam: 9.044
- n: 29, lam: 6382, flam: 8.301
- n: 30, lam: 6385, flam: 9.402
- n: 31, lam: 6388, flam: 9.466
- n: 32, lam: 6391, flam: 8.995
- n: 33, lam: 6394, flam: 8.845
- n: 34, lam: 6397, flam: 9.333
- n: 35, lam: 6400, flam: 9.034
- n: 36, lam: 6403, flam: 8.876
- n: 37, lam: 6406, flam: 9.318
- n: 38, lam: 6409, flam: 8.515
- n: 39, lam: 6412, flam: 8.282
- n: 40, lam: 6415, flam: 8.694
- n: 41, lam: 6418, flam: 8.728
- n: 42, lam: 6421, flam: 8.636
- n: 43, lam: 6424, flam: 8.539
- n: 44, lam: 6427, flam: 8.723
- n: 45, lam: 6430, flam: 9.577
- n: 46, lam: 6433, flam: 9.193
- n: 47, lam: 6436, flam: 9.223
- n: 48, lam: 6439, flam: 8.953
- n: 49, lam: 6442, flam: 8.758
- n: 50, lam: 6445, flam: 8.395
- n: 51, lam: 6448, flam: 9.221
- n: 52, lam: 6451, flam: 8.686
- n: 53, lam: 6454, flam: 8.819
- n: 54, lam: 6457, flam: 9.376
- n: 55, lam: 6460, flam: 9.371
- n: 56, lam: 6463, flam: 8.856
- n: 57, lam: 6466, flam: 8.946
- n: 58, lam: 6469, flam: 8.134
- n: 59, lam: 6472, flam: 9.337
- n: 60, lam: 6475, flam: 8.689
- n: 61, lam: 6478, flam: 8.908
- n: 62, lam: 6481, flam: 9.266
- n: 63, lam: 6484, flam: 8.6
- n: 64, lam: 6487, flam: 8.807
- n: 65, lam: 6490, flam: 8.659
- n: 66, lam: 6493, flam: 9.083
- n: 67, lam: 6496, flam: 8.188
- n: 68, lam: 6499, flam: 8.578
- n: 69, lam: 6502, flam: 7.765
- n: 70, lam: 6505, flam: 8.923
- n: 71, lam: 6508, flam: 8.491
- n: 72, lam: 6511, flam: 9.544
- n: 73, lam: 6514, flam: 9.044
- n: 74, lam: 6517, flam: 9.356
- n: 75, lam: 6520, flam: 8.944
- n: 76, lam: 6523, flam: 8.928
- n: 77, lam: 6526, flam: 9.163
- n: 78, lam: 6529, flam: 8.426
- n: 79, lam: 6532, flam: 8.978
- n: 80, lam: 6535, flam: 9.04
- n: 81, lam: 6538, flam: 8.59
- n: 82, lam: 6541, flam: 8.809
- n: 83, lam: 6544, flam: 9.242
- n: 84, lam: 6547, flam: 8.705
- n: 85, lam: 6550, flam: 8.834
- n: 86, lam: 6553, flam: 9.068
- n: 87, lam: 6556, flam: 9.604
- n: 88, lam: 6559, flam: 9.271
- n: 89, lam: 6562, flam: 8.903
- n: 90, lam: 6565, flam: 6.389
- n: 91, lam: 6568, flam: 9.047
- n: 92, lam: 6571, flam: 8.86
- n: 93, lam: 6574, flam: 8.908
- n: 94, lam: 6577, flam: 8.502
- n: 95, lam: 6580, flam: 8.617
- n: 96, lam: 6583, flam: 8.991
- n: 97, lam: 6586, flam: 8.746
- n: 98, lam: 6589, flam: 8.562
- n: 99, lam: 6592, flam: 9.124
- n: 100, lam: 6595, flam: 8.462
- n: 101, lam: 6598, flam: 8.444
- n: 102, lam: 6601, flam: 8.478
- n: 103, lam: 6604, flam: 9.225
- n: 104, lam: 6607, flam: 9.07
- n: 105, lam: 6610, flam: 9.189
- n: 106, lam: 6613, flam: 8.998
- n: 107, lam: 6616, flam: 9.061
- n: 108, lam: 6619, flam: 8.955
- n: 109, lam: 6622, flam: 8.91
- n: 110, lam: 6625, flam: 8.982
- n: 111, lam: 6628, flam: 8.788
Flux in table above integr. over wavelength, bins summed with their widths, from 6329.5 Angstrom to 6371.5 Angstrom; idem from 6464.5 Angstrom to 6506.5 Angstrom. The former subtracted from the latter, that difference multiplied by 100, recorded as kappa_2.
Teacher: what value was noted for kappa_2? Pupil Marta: -1563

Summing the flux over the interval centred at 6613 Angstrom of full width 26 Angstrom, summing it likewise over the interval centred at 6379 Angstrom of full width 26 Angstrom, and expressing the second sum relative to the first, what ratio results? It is 1.01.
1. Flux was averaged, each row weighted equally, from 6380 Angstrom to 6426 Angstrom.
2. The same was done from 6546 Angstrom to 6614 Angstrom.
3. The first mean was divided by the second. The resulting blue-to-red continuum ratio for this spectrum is 1.01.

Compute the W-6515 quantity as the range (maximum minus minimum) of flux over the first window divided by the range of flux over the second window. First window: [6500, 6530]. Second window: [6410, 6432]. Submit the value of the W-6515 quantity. 1.4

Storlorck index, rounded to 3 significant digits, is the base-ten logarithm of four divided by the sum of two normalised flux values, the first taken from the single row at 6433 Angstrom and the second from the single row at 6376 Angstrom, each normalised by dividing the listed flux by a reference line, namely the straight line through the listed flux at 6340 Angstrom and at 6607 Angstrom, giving 0.286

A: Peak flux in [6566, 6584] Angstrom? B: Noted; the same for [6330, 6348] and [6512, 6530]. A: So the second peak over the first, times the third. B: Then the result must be 9.5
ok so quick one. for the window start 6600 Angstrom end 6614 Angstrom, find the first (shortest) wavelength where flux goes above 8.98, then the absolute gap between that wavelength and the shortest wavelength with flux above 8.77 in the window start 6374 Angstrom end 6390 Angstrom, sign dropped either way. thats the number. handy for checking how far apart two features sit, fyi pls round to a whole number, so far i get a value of 228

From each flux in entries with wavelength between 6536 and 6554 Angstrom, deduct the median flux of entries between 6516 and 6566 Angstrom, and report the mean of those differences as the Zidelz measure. -0.07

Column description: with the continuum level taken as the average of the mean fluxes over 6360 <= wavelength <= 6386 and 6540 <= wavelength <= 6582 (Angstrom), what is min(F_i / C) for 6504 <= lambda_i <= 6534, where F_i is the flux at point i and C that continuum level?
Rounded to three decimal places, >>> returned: 0.948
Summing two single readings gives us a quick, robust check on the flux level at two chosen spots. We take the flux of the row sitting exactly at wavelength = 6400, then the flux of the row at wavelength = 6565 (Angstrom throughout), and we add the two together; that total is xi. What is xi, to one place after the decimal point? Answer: 15.4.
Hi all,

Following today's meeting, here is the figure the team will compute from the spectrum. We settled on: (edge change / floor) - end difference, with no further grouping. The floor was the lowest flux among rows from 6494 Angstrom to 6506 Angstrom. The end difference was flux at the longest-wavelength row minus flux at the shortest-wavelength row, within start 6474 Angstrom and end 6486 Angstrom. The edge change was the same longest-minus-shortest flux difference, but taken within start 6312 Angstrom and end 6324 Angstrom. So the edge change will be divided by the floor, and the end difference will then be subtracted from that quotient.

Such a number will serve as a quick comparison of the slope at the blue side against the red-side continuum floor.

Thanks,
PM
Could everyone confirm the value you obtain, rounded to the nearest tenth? 0.0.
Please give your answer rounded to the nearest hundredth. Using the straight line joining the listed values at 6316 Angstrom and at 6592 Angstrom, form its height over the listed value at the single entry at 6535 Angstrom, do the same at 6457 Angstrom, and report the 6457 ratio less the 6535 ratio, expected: -0.04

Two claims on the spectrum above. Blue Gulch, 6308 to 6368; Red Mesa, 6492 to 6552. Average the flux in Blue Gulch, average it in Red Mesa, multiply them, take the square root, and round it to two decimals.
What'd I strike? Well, 8.94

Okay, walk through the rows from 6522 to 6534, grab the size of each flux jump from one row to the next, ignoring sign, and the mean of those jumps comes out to 0.51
